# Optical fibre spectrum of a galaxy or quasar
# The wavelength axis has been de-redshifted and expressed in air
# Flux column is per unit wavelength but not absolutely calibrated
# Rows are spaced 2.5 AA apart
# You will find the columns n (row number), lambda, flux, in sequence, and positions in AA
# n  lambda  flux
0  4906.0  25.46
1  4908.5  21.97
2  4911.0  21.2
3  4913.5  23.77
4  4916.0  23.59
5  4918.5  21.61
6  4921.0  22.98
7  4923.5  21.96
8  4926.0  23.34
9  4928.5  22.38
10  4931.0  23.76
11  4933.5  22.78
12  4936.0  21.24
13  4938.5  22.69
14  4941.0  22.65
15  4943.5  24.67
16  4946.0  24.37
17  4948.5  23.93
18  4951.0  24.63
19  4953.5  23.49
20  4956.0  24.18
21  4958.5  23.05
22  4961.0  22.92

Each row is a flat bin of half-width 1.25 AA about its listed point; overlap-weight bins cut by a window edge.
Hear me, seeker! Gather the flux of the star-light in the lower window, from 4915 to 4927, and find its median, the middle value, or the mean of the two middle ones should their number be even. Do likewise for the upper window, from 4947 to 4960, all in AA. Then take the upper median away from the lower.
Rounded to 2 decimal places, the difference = -0.95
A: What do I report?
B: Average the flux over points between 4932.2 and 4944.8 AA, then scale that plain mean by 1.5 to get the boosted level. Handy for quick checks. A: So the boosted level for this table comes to 34.2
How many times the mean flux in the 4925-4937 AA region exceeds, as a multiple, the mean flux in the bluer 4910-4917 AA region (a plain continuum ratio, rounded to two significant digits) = 0.99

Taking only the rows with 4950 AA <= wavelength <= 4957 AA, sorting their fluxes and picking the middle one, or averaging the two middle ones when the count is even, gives 24.2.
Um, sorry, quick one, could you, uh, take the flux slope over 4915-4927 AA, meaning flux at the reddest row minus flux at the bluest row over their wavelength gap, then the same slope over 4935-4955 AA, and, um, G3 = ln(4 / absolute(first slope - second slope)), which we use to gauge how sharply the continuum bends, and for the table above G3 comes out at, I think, 3.3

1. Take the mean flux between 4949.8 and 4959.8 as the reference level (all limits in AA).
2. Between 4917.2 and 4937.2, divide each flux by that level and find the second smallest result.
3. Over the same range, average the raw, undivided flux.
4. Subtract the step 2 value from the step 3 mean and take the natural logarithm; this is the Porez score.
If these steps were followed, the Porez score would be 3.07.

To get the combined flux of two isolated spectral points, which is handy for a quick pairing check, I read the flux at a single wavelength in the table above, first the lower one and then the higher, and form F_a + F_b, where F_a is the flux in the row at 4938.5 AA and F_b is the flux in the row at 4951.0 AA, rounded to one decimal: 47.3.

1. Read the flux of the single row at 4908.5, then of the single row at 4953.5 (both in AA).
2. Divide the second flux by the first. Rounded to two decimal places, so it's 1.07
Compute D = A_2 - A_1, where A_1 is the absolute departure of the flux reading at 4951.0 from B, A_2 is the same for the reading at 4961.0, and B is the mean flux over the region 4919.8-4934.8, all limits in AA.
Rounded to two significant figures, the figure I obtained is -1.7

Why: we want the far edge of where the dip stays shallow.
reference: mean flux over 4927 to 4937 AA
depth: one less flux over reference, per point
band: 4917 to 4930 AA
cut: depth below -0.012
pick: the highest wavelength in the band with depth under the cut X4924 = 4926.0 AA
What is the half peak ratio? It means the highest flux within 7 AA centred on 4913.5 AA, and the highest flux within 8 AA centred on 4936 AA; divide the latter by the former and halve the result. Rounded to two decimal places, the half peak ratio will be 0.48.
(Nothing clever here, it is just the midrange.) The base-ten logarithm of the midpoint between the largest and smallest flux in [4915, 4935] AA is 1.36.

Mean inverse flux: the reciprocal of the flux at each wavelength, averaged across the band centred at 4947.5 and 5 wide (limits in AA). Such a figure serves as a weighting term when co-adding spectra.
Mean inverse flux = 0.0414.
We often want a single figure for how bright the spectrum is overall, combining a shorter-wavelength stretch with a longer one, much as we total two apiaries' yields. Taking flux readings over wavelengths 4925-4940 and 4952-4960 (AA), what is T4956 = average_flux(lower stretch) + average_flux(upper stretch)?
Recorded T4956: 46.3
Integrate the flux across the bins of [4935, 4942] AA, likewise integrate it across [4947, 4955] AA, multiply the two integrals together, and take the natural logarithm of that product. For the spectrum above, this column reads 10.3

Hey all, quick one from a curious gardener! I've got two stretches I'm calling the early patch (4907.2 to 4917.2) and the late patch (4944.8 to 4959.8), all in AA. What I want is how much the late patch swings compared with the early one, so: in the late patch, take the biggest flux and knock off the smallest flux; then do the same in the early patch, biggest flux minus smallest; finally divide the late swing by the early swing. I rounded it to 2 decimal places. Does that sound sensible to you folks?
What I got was 0.61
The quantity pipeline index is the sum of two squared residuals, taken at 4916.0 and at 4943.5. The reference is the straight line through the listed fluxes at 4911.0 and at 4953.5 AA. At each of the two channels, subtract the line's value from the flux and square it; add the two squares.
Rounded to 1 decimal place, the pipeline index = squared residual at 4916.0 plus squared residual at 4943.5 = 7.5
